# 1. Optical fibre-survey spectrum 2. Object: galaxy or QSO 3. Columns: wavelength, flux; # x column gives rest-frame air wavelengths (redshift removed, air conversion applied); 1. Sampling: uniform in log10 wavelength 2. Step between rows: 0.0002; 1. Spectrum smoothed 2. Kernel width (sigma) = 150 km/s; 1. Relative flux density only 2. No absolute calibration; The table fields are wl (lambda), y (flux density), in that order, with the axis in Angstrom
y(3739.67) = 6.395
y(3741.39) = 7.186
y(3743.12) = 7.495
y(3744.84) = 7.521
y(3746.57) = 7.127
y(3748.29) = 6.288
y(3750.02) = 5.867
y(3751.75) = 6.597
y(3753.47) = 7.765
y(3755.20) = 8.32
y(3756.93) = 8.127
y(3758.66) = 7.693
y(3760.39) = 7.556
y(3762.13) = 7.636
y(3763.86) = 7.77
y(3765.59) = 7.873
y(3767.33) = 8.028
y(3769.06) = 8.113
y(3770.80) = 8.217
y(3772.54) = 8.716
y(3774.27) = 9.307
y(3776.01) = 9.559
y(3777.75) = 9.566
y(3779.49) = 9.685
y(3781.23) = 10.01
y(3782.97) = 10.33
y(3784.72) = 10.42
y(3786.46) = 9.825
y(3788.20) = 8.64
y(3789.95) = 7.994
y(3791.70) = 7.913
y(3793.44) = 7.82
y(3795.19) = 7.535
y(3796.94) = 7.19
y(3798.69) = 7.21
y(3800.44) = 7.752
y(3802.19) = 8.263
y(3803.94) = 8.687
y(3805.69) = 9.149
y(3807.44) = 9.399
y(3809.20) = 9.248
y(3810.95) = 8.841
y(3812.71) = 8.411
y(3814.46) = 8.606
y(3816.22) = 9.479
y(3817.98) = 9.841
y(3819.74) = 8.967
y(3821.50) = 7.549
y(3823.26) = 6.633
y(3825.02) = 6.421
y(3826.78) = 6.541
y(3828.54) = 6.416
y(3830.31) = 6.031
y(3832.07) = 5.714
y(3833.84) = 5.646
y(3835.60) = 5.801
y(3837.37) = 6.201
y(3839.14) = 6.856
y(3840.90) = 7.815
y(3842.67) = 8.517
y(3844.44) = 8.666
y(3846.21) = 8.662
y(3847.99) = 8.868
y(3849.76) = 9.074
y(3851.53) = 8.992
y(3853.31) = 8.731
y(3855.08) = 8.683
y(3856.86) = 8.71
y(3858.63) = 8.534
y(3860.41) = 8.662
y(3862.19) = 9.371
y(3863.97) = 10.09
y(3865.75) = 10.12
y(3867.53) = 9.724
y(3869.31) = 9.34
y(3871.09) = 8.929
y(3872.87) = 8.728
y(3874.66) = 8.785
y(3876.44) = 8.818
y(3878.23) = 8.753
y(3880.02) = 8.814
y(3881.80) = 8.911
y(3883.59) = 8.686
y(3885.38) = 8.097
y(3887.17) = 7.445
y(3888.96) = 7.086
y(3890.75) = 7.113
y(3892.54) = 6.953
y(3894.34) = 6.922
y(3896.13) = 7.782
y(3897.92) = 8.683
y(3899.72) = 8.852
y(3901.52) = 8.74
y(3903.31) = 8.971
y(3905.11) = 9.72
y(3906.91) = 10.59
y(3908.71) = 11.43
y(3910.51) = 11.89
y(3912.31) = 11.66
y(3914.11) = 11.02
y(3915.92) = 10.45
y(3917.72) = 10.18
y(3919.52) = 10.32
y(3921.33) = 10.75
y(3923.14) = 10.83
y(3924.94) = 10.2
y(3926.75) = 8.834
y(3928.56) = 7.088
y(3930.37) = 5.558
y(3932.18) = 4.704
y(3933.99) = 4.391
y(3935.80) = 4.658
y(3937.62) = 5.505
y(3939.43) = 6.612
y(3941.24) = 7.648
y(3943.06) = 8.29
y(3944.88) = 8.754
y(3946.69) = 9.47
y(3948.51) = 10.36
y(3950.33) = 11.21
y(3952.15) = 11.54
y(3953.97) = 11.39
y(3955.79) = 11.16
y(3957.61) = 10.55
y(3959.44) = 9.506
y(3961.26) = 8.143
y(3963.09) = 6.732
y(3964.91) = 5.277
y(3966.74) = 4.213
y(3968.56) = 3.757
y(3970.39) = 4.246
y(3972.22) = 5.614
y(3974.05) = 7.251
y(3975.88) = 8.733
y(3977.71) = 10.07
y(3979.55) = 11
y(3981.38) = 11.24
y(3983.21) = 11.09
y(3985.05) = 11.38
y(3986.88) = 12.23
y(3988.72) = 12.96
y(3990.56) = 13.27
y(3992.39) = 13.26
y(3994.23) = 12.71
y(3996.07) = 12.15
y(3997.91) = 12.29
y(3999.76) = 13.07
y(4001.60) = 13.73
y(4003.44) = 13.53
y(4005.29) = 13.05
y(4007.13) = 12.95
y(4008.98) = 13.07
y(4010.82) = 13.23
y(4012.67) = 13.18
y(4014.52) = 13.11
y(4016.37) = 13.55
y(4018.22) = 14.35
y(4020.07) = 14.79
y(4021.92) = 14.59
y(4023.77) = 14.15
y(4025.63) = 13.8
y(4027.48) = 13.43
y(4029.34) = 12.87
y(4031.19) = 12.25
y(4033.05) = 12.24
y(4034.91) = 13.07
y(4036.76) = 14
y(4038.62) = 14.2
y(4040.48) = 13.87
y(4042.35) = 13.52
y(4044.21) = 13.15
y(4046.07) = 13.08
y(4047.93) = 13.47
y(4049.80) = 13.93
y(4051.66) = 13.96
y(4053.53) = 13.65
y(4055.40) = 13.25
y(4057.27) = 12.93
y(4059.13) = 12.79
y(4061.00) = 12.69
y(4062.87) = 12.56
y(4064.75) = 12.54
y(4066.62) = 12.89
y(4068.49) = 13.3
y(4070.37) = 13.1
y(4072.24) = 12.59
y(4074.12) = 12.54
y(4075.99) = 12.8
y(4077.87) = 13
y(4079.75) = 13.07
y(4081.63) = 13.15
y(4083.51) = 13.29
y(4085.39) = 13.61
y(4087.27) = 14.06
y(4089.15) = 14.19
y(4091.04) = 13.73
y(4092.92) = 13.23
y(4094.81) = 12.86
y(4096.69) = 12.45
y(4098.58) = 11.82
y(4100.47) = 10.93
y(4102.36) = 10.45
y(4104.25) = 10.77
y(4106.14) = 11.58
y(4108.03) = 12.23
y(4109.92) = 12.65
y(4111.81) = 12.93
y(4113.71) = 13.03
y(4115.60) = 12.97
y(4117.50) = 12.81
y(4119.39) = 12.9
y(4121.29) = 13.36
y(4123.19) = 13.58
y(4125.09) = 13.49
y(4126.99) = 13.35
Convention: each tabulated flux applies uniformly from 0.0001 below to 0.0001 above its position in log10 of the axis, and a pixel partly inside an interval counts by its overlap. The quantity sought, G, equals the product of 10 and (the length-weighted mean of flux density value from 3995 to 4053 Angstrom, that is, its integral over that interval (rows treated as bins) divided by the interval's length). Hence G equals 134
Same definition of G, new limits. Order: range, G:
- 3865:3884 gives 91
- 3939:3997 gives 95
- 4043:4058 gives 134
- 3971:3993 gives 106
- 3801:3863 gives 81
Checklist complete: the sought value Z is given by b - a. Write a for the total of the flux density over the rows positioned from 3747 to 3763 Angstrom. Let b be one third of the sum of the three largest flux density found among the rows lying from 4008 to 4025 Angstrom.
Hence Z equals -51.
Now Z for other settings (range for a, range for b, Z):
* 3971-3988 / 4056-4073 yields -75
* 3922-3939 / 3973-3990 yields -50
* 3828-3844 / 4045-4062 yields -45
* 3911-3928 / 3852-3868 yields -84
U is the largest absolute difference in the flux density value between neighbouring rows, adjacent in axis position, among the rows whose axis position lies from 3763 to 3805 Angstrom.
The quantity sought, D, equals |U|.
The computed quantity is 1.2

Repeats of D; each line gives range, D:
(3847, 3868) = 0.7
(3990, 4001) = 0.8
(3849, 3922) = 0.9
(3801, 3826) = 1.4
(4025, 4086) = 0.9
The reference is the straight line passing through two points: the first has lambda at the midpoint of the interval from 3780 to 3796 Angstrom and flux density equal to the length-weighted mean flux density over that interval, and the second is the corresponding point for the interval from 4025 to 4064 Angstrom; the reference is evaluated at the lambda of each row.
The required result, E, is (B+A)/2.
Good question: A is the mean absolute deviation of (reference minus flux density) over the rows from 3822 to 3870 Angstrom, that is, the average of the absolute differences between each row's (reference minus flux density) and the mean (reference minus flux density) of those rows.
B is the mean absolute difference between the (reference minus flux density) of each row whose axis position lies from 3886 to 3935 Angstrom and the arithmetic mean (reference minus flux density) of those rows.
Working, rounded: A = 1.1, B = 1.70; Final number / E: 1.4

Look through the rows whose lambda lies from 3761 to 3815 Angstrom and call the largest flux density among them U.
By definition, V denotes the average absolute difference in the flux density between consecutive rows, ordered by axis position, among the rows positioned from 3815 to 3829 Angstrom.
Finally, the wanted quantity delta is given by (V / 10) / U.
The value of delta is 0.0055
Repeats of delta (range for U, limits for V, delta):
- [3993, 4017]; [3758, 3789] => 0.0020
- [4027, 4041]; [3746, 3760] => 0.0044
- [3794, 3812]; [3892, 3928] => 0.0054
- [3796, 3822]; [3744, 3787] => 0.0035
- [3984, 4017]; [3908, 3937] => 0.0046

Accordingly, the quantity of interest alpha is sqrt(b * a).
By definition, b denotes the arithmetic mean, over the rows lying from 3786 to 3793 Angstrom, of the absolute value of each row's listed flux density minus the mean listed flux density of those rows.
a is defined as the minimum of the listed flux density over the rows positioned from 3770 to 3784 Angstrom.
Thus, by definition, 2.3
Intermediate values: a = 8.217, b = 0.64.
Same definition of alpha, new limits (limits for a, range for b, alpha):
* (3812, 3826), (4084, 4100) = 2.0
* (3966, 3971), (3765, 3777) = 1.4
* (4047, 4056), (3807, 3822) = 2.6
